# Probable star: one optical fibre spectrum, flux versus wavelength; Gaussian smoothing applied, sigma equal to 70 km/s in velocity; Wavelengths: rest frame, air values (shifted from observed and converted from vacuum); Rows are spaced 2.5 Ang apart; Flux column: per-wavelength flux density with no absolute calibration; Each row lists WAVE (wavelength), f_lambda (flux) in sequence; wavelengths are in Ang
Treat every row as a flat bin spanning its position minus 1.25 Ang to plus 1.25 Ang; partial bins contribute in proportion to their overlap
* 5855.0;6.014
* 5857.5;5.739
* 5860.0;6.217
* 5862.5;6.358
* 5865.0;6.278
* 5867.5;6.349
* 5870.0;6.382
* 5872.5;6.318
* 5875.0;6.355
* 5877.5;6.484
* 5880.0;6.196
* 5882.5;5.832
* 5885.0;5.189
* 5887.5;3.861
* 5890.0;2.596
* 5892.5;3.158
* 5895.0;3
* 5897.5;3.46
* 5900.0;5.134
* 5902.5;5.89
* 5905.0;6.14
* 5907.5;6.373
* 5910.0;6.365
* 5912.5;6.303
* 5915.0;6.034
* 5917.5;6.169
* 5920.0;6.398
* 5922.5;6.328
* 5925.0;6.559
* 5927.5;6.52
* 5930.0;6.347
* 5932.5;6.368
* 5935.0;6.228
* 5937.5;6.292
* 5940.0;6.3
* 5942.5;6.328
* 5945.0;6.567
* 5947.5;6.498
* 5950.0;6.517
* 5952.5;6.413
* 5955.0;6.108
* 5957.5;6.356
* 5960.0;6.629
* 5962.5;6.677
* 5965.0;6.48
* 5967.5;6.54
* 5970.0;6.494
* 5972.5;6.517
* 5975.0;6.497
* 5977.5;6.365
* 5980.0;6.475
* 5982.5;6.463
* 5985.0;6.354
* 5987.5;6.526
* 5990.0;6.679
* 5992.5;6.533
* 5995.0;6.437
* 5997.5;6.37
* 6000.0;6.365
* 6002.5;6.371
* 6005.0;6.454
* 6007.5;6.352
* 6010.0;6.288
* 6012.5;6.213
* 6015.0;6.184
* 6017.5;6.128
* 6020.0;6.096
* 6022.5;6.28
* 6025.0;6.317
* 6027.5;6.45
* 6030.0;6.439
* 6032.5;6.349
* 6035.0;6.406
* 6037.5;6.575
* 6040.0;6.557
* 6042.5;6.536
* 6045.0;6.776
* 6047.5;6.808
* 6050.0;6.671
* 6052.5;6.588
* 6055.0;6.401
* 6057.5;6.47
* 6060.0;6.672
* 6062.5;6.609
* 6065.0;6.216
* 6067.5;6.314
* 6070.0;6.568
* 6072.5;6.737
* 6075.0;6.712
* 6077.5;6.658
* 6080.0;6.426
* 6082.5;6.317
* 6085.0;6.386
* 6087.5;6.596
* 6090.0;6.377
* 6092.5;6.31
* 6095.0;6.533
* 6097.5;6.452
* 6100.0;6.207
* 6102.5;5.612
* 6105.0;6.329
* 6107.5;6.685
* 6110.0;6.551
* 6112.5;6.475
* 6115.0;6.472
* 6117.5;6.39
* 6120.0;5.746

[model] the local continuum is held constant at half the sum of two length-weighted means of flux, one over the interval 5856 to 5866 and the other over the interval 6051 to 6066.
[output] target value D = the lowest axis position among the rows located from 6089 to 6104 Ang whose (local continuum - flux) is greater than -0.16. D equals 6090.0 Ang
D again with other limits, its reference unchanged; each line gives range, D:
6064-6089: 6065.0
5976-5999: 5977.5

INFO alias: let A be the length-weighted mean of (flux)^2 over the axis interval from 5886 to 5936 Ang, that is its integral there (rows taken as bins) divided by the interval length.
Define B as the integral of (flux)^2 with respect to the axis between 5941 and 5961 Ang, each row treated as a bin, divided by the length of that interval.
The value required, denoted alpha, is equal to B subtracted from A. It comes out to -10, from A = 31.6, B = 41.3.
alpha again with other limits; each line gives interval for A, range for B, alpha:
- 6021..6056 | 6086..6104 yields 3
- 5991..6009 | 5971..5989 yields -1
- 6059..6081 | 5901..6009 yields 2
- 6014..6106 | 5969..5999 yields 0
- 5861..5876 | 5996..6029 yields 0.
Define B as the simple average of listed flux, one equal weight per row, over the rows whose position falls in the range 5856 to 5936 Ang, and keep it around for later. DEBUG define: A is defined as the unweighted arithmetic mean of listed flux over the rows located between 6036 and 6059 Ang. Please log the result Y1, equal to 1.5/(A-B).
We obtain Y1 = 2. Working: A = 6.60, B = 5.72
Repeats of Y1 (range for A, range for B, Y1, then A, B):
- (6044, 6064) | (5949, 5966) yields 9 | 6.62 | 6.45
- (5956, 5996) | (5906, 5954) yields 11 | 6.50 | 6.36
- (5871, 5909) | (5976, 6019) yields -1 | 5.07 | 6.39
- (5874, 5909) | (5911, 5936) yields -1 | 4.98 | 6.33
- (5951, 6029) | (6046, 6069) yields -12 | 6.40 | 6.53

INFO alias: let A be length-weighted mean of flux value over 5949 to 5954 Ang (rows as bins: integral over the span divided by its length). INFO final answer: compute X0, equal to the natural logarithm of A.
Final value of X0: 1.863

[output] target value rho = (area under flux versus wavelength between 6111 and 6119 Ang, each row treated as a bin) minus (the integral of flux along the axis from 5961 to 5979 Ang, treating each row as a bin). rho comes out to -66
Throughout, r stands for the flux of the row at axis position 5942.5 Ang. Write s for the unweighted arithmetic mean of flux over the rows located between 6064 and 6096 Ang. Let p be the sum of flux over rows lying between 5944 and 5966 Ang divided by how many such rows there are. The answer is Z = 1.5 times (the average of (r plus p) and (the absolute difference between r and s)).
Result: 9.7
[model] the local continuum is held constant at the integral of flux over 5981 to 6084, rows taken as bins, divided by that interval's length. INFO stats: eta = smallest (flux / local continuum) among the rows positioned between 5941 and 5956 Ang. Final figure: 0.946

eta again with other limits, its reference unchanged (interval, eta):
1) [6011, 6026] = 0.944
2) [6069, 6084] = 0.979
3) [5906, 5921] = 0.935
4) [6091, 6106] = 0.869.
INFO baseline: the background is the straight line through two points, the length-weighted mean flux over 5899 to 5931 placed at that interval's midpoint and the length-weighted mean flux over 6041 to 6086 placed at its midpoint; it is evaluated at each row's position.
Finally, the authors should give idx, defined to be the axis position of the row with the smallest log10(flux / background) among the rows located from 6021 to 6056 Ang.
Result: 6022.5 Ang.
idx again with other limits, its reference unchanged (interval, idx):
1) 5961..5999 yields 5997.5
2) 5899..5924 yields 5900.0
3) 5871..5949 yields 5890.0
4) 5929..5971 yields 5955.0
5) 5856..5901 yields 5890.0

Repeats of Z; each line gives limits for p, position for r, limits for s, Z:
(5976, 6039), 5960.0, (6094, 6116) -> 10.0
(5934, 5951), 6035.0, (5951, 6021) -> 9.6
